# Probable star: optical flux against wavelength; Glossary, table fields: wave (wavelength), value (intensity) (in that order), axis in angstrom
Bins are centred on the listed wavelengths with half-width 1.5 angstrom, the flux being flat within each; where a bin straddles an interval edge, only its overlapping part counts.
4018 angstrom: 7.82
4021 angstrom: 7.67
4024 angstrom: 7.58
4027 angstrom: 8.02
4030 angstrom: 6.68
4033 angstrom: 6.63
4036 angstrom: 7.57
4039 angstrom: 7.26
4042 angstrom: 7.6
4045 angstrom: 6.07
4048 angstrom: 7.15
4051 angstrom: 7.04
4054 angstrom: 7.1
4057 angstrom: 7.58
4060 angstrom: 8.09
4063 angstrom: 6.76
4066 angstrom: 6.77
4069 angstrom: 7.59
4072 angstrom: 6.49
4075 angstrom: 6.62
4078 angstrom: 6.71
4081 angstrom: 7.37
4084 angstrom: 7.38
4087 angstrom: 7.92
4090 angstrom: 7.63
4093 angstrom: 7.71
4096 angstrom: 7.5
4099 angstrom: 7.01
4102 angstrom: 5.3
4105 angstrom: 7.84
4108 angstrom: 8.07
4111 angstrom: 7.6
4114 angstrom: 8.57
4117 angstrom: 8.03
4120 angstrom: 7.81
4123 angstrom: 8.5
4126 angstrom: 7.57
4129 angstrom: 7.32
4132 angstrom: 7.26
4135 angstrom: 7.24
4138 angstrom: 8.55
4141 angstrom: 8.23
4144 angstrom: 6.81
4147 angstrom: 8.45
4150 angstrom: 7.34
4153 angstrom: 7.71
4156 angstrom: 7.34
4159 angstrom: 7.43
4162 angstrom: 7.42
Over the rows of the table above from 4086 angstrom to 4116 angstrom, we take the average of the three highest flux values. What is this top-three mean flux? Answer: 8.19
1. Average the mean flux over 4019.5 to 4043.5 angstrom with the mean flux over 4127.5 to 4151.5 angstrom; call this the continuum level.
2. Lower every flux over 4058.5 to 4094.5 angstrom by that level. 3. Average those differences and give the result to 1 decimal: -0.3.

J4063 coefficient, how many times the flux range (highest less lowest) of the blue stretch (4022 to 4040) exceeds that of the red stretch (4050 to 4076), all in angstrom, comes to 0.87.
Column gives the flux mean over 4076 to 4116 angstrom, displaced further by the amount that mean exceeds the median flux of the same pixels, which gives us 7.26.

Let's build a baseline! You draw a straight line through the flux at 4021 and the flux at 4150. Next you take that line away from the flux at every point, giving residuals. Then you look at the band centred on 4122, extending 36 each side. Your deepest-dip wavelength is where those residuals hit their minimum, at 4102 angstrom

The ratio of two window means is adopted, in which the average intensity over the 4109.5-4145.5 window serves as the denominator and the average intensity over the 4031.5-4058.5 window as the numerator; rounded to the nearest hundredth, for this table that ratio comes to 0.91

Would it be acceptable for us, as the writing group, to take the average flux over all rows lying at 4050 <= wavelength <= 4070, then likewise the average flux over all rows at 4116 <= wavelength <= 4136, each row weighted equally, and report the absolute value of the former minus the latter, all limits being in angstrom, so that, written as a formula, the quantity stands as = 0.40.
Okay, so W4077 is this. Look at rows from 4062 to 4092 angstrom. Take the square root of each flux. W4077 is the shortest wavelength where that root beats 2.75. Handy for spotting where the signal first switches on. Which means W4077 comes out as 4069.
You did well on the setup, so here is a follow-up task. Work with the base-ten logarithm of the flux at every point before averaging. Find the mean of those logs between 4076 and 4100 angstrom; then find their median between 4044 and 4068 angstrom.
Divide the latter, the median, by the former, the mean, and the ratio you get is 0.98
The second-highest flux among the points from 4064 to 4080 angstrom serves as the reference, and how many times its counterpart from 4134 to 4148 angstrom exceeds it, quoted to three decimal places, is 1.248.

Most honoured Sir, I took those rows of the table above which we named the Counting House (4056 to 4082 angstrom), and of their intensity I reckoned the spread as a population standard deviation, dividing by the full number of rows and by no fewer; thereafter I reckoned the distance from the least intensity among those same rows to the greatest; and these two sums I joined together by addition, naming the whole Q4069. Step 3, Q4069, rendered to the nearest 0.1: 2.1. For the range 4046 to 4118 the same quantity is 3.9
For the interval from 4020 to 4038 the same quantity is 1.9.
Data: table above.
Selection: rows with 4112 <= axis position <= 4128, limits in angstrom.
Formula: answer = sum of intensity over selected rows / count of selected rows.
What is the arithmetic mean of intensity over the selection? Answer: 8.1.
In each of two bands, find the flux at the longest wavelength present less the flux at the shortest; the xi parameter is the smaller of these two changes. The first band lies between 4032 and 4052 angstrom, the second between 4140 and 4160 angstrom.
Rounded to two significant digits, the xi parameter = -0.80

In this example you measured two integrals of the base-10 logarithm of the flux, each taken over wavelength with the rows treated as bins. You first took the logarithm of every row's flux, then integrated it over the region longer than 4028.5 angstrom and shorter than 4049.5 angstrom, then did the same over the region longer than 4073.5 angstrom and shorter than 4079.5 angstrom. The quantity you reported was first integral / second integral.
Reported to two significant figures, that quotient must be 3.6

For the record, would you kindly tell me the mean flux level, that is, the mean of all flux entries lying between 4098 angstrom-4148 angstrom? 7.66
